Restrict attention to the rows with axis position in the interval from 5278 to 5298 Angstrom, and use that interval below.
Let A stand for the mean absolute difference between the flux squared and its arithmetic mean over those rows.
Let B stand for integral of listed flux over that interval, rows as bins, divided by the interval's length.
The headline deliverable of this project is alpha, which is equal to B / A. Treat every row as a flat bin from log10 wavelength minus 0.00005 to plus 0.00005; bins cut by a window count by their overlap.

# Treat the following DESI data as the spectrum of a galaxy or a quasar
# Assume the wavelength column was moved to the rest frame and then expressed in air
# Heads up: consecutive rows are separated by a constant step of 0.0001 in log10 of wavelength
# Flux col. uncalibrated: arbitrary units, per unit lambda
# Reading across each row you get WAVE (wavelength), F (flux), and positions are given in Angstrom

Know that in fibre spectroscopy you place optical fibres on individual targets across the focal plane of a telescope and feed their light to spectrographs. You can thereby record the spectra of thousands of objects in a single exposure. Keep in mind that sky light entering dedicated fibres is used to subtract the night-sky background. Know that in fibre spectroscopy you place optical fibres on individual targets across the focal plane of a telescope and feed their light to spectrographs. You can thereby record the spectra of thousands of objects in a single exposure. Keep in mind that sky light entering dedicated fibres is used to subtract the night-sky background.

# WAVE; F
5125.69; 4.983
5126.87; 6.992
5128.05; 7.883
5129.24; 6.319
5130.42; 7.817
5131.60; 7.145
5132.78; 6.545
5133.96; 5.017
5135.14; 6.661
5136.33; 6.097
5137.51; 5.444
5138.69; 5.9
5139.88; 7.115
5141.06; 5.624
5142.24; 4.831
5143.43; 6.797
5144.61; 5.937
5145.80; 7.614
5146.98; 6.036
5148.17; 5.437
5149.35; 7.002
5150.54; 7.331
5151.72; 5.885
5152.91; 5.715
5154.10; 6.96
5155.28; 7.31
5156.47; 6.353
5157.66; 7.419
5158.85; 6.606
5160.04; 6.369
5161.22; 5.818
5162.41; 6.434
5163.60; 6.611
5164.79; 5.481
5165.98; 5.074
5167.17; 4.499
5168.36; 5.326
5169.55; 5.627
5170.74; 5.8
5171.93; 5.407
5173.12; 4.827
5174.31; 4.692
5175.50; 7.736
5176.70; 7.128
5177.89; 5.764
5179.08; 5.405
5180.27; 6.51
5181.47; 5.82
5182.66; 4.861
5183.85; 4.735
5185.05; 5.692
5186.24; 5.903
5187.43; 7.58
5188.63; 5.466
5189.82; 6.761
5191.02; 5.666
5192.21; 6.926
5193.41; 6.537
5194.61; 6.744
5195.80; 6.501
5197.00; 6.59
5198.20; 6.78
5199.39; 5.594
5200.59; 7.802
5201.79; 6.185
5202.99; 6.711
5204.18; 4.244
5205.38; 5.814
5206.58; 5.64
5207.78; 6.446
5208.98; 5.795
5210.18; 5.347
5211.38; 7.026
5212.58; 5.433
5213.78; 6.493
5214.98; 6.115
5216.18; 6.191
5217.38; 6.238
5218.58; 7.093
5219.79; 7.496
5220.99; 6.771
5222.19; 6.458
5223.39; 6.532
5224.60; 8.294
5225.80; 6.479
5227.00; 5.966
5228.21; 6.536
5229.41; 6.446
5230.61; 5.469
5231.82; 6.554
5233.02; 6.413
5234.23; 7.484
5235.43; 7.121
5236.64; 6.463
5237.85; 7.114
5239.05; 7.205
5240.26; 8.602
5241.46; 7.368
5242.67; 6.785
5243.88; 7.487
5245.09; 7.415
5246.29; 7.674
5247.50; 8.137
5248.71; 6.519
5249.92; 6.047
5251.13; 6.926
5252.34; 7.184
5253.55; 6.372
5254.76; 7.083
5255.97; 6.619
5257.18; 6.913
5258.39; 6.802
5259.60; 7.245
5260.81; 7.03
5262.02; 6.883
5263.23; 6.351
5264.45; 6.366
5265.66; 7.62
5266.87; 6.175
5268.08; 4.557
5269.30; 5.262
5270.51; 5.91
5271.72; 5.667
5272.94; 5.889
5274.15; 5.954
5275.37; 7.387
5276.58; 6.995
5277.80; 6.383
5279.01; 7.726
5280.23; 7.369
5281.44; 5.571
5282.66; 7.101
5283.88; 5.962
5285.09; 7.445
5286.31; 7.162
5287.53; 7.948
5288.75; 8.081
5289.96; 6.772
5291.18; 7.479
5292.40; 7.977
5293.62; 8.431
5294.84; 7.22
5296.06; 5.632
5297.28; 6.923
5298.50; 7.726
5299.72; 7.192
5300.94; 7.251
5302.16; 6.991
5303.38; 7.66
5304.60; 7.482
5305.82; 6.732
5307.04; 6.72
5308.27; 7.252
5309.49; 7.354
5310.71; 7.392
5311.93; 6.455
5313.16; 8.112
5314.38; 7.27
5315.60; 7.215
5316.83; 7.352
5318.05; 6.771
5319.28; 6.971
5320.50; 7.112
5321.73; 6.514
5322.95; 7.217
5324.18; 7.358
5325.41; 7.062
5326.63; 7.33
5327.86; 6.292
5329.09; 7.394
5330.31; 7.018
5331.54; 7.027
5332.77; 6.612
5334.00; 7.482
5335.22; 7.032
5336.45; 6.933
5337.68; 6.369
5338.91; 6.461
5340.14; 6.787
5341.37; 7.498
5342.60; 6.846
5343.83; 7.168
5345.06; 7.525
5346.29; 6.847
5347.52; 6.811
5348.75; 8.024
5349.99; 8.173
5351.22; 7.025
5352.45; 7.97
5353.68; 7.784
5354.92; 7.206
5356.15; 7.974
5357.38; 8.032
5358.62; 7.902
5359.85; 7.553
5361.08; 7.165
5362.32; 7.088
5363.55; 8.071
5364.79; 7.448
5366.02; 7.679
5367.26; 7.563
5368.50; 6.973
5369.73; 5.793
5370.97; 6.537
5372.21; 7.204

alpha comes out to 0.80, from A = 8.9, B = 7.2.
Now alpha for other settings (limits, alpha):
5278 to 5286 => 0.71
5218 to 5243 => 0.89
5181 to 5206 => 0.70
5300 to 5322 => 1.56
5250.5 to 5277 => 0.85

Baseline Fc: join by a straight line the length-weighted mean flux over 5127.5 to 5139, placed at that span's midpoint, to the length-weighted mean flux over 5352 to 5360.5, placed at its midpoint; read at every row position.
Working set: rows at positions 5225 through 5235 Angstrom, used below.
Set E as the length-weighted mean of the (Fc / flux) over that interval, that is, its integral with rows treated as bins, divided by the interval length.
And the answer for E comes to 1.10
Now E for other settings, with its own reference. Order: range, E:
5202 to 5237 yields 1.11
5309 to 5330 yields 1.07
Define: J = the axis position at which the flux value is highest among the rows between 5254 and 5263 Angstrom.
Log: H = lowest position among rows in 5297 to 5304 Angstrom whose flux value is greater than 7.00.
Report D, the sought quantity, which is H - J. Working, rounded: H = 5298.50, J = 5259.60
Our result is 38.9 Angstrom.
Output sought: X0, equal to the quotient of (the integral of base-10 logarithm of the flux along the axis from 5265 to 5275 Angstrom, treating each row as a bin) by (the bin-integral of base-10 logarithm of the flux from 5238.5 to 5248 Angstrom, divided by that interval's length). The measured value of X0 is 8.7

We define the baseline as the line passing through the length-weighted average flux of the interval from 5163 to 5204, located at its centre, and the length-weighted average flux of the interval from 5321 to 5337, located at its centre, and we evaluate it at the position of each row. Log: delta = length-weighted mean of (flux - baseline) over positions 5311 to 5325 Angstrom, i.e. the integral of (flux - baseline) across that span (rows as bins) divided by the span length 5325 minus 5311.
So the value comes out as 0.18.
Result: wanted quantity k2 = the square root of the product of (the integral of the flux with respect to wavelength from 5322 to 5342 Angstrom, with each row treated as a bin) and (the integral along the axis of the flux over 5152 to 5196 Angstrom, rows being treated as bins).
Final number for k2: 193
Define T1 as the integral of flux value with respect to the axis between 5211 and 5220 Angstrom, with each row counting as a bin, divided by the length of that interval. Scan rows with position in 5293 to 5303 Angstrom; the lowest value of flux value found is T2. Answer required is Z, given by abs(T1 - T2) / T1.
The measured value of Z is 0.13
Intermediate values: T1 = 6.5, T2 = 5.632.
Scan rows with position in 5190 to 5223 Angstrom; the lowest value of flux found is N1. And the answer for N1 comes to 4.244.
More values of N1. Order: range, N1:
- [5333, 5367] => 6.369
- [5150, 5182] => 4.499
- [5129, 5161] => 4.831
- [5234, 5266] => 6.047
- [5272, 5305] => 5.571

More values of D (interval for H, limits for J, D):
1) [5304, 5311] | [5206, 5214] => 93.2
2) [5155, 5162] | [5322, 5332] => -173.8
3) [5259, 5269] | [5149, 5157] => 109.1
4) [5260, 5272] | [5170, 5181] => 85.3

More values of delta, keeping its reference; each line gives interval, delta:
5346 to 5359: 0.44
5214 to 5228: 0.42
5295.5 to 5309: 0.22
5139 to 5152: 0.59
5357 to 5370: 0.16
